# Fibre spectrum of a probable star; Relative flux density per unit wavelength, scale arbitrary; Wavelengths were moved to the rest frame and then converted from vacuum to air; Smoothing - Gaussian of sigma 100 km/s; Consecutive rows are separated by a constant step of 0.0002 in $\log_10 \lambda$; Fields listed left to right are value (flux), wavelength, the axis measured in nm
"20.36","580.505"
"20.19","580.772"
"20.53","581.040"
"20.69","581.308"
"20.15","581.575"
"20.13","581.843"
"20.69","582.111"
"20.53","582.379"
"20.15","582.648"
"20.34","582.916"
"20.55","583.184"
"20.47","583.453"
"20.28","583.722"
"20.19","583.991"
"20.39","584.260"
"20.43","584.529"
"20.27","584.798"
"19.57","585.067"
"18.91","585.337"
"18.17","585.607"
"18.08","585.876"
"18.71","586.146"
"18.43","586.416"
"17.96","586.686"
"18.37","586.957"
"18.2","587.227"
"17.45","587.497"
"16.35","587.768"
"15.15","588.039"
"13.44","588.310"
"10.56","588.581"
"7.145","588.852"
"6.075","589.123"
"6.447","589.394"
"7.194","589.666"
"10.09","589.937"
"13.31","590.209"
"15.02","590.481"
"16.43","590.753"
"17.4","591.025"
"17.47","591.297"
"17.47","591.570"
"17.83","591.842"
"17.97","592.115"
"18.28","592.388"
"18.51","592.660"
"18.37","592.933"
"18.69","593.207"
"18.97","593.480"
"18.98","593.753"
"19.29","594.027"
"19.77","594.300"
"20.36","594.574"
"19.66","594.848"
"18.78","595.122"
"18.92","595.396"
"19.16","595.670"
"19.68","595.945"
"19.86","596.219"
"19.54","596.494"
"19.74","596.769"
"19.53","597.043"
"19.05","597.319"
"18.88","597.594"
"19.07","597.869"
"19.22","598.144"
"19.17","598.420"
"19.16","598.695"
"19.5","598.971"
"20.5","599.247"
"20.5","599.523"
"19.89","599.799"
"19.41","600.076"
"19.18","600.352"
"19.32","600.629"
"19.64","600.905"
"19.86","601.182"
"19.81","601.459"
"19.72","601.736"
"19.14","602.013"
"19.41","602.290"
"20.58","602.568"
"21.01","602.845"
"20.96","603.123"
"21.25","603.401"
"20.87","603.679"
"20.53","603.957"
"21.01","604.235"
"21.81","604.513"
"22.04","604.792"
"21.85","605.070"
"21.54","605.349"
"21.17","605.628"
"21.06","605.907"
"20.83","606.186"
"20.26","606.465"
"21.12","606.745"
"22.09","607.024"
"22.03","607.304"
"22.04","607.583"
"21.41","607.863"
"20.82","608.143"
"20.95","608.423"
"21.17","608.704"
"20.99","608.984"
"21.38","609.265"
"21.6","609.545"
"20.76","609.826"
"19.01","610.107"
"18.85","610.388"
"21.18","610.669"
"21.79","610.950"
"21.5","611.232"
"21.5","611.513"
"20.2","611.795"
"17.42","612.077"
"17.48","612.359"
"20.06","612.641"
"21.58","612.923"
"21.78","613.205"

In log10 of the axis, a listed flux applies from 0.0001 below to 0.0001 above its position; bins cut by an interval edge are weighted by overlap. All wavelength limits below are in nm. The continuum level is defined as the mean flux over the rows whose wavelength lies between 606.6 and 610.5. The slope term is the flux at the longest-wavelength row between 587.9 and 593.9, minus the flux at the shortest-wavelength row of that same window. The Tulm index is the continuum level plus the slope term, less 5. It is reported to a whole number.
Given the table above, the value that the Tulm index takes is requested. 20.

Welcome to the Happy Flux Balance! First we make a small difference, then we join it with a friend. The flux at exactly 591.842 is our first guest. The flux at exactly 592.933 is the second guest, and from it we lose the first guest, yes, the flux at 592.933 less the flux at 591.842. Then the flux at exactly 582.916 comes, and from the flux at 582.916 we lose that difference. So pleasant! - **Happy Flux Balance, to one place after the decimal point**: 19.8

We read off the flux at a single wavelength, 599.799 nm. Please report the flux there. 19.89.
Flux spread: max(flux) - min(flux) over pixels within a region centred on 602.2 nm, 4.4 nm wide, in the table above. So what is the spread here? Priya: 2.1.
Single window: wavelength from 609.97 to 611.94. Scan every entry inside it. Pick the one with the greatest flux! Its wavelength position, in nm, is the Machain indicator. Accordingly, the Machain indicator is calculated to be 610.950 nm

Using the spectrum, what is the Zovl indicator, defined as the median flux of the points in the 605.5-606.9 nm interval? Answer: 21.1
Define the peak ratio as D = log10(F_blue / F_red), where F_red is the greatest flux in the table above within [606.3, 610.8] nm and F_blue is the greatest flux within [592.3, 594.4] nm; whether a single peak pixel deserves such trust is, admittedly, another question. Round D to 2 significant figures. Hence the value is -0.048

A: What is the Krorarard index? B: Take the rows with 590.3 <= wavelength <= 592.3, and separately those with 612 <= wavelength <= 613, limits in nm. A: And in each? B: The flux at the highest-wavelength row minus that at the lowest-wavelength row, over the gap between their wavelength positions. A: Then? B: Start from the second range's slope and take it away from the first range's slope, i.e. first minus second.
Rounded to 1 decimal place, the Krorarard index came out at -3.1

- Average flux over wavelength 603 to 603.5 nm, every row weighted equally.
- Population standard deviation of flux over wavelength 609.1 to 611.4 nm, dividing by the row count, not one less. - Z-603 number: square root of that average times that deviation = 4.8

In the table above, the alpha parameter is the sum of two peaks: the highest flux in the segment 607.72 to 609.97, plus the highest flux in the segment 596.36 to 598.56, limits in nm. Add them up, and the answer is 41.3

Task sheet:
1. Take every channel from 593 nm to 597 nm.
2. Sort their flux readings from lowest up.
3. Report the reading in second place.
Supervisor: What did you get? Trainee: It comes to 18.78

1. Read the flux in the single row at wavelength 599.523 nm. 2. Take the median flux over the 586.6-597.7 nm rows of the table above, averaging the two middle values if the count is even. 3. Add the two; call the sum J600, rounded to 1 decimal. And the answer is 38.8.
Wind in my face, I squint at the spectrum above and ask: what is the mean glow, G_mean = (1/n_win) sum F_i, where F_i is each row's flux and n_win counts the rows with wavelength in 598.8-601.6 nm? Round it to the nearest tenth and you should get 19.8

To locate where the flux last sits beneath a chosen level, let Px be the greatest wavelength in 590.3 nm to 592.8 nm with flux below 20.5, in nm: 592.660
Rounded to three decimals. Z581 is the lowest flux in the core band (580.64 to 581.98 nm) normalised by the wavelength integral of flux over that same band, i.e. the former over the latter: 0.739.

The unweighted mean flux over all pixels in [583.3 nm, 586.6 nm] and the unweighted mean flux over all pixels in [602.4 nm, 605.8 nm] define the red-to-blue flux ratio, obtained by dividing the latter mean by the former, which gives 1.089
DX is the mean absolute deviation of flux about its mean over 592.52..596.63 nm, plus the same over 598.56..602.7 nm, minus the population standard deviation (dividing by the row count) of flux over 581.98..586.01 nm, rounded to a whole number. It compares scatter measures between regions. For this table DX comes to 0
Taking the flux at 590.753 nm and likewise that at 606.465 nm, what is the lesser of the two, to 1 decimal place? 16.4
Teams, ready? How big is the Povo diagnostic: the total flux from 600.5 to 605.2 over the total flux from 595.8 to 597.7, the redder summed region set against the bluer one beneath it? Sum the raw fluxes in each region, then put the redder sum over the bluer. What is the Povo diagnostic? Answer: 2.6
